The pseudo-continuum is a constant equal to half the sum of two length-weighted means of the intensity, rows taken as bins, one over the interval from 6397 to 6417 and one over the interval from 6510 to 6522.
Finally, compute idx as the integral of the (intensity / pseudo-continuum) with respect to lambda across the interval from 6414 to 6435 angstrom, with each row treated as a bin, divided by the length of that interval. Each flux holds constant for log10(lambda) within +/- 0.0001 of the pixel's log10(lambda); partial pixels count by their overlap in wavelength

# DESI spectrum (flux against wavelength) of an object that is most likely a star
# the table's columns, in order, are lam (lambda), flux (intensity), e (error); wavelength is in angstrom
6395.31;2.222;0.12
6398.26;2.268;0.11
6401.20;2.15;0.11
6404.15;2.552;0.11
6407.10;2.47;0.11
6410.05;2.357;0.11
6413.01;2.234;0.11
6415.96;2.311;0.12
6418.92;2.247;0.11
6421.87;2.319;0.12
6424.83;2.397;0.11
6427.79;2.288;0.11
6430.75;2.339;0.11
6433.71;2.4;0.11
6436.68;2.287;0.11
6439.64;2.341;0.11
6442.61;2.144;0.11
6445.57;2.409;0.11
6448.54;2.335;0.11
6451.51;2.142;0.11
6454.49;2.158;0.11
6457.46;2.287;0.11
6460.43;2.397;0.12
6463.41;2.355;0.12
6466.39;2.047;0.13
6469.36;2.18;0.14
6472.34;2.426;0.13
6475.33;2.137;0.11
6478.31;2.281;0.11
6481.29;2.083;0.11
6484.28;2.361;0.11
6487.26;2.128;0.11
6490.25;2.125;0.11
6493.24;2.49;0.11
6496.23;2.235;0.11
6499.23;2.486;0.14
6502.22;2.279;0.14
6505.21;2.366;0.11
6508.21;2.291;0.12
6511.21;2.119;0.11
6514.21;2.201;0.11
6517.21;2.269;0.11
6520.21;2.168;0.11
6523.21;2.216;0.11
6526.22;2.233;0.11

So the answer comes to 1.03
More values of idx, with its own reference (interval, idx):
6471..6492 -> 0.98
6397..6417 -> 1.03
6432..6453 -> 1.01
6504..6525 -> 0.98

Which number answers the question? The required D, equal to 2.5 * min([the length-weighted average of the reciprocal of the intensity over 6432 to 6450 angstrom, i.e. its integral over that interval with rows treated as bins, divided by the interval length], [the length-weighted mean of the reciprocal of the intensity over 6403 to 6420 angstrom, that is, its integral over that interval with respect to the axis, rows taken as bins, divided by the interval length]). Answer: 1.061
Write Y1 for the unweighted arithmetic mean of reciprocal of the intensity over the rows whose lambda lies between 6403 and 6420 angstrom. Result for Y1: 0.424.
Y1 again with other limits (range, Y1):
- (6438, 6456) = 0.445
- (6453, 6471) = 0.448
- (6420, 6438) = 0.428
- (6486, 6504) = 0.438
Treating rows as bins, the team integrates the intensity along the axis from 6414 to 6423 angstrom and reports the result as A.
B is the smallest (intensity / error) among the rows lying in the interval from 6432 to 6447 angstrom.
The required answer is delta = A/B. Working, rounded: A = 21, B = 19.5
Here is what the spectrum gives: 1.1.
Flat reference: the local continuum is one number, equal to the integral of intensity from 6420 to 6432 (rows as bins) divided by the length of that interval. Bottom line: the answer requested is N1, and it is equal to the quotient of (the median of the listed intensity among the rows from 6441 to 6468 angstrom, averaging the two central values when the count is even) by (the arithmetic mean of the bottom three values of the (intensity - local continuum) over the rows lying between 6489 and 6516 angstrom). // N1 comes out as -12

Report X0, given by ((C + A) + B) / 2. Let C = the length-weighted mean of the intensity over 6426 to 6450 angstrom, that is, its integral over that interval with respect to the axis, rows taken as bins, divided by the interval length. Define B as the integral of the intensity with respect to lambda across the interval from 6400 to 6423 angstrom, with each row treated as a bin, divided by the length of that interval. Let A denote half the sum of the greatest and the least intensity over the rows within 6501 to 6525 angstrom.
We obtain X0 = 3.45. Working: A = 2.24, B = 2.33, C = 2.32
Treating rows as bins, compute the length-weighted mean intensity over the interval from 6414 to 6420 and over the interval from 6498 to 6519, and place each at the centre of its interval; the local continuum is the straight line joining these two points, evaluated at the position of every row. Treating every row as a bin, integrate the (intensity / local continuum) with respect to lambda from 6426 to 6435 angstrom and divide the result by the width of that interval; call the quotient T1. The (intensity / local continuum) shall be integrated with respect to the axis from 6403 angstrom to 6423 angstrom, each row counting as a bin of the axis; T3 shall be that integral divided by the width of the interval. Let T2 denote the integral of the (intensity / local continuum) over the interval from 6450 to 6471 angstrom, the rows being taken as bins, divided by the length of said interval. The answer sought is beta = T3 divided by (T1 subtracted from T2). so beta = -20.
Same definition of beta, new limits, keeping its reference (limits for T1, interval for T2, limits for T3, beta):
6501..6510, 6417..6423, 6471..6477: -134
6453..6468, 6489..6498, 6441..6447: 56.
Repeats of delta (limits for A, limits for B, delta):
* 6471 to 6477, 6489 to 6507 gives 0.8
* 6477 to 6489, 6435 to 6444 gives 1.4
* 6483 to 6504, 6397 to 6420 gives 2.5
